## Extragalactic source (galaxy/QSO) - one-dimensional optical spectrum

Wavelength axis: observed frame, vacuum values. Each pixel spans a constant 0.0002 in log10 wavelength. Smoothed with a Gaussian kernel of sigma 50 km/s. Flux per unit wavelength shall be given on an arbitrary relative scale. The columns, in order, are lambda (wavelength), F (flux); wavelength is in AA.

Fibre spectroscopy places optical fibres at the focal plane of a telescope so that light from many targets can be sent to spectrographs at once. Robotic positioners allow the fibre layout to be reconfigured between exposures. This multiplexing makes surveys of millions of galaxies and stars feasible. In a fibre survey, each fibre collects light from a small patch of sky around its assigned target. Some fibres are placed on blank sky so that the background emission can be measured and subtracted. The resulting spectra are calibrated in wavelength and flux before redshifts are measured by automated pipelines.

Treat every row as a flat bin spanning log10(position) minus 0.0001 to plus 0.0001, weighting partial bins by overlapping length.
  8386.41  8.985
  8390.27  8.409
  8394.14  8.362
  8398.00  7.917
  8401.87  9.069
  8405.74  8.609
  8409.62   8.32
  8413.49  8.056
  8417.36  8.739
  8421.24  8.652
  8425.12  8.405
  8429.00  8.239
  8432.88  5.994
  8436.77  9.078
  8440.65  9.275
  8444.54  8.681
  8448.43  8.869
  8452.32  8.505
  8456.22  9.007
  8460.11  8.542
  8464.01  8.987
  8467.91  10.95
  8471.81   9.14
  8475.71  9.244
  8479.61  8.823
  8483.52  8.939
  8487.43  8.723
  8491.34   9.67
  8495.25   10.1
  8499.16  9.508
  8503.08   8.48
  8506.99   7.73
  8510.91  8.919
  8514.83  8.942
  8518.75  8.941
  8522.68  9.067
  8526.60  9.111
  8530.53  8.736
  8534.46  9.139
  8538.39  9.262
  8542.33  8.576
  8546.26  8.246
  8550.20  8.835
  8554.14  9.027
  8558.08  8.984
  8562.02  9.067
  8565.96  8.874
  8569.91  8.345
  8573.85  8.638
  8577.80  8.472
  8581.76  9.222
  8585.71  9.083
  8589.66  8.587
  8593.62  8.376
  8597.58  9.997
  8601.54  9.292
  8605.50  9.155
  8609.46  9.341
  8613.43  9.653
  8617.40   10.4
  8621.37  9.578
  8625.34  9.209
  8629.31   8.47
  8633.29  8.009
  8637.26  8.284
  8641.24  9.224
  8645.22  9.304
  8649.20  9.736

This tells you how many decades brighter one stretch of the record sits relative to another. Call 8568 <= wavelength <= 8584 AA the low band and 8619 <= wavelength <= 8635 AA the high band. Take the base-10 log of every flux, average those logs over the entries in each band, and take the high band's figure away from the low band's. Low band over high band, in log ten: -0.01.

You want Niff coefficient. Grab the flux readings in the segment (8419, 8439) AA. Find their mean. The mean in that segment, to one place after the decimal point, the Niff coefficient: 8.1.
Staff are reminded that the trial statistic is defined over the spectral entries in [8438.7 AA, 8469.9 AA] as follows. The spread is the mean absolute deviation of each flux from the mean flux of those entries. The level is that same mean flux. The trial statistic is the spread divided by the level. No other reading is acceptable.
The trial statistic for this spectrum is 0.056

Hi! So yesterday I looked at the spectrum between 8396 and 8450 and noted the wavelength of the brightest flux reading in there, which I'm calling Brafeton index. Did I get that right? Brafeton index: 8440.65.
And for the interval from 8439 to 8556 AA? 8467.91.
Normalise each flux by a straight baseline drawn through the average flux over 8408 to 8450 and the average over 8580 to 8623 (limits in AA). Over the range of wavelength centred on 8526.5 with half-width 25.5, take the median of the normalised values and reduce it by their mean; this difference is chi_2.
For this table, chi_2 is 0.024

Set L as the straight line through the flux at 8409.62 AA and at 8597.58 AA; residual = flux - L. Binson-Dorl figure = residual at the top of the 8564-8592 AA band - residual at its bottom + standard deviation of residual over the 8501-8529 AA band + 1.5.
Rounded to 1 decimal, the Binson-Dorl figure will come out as 1.4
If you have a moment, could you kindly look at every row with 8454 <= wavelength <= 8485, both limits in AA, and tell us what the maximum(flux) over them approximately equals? 10.95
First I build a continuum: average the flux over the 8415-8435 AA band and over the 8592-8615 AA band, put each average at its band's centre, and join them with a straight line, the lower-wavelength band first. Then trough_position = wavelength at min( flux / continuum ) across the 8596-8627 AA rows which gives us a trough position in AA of 8625.34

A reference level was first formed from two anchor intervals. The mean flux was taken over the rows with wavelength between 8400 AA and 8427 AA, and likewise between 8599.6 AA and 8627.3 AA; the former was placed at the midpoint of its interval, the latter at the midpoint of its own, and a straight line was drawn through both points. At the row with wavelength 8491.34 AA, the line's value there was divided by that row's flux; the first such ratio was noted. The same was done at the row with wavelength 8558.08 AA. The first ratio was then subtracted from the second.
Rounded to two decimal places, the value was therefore 0.11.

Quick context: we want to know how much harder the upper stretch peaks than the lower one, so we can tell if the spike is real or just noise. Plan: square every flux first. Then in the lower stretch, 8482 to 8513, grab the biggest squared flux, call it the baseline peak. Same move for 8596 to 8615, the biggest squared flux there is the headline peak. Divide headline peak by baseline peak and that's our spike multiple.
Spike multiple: 0.98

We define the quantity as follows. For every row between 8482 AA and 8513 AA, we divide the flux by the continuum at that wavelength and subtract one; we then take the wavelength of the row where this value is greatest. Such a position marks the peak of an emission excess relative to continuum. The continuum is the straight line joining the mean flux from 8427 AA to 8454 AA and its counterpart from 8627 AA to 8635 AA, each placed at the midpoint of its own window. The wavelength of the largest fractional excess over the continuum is 8495.25 AA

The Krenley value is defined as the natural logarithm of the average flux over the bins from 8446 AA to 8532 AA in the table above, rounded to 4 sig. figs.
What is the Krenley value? 2.202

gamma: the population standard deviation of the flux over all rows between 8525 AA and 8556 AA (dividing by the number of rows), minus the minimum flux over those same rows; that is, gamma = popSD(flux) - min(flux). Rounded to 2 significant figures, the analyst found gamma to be -7.9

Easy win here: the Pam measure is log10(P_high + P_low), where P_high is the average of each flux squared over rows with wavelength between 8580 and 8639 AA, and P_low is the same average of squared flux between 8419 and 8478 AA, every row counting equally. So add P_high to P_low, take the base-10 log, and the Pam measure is 2.21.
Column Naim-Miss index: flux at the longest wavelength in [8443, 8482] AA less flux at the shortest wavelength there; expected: 0.1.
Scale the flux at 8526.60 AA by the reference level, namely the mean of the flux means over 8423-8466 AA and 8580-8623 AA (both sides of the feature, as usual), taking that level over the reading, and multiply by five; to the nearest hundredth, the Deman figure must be 4.90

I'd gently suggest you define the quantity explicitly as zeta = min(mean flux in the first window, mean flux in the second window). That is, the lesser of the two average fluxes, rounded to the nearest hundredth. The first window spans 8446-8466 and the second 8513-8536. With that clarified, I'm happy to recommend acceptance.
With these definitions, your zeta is 8.78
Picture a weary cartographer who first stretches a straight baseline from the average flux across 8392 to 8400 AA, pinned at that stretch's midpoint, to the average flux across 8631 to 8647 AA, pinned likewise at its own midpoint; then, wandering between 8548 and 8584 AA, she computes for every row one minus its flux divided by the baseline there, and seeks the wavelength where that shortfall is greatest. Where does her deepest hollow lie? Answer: 8569.91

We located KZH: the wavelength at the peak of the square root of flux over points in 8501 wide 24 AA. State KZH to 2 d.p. 8495.25 AA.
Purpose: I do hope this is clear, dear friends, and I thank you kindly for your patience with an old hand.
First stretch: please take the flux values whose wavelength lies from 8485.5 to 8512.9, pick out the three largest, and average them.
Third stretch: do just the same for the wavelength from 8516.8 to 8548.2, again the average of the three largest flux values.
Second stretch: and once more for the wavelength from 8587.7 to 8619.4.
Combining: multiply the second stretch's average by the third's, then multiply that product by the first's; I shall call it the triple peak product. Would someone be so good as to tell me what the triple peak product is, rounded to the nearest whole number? 896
